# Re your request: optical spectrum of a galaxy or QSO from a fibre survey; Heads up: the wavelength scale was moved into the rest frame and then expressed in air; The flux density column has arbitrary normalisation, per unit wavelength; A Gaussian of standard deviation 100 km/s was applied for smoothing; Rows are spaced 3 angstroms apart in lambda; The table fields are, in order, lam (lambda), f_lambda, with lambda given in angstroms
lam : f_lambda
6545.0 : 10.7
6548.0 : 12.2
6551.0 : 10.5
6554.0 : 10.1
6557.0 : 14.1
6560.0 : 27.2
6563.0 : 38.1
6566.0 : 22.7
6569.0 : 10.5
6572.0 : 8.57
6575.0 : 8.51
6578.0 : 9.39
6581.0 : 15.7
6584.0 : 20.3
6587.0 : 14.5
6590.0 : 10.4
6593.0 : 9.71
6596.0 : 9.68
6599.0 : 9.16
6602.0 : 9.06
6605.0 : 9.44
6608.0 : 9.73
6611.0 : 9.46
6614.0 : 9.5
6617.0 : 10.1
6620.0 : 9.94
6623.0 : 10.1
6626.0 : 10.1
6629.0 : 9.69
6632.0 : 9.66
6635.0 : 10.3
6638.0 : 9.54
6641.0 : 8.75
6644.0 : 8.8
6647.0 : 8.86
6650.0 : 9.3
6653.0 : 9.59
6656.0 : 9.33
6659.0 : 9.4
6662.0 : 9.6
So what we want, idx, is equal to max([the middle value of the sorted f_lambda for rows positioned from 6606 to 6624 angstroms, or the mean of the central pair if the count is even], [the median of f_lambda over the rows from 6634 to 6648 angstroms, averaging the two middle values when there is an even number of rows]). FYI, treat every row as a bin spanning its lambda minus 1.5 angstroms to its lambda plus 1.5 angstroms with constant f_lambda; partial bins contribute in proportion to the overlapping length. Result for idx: 9.8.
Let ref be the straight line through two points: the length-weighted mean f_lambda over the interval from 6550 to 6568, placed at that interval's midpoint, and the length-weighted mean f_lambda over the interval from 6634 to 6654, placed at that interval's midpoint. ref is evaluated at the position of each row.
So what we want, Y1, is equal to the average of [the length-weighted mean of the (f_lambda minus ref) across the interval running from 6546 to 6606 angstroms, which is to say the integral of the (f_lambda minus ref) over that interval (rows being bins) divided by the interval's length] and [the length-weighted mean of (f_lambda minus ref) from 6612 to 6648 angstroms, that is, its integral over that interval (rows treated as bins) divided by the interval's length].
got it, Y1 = -2.9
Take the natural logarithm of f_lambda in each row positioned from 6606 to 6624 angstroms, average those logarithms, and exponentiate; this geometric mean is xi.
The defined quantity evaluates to 9.8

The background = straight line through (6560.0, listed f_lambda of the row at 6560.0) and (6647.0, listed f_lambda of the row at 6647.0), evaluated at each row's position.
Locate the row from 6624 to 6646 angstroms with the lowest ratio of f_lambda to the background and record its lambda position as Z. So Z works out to 6626.0 angstroms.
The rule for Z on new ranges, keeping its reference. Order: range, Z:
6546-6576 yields 6572.0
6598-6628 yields 6599.0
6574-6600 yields 6575.0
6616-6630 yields 6617.0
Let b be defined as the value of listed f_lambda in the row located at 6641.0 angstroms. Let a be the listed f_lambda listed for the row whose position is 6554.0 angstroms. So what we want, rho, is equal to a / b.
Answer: 1.2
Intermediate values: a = 10.1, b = 8.75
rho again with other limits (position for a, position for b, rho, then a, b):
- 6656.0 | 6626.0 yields 0.9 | 9.33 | 10.1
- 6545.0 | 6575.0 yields 1.3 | 10.7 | 8.51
